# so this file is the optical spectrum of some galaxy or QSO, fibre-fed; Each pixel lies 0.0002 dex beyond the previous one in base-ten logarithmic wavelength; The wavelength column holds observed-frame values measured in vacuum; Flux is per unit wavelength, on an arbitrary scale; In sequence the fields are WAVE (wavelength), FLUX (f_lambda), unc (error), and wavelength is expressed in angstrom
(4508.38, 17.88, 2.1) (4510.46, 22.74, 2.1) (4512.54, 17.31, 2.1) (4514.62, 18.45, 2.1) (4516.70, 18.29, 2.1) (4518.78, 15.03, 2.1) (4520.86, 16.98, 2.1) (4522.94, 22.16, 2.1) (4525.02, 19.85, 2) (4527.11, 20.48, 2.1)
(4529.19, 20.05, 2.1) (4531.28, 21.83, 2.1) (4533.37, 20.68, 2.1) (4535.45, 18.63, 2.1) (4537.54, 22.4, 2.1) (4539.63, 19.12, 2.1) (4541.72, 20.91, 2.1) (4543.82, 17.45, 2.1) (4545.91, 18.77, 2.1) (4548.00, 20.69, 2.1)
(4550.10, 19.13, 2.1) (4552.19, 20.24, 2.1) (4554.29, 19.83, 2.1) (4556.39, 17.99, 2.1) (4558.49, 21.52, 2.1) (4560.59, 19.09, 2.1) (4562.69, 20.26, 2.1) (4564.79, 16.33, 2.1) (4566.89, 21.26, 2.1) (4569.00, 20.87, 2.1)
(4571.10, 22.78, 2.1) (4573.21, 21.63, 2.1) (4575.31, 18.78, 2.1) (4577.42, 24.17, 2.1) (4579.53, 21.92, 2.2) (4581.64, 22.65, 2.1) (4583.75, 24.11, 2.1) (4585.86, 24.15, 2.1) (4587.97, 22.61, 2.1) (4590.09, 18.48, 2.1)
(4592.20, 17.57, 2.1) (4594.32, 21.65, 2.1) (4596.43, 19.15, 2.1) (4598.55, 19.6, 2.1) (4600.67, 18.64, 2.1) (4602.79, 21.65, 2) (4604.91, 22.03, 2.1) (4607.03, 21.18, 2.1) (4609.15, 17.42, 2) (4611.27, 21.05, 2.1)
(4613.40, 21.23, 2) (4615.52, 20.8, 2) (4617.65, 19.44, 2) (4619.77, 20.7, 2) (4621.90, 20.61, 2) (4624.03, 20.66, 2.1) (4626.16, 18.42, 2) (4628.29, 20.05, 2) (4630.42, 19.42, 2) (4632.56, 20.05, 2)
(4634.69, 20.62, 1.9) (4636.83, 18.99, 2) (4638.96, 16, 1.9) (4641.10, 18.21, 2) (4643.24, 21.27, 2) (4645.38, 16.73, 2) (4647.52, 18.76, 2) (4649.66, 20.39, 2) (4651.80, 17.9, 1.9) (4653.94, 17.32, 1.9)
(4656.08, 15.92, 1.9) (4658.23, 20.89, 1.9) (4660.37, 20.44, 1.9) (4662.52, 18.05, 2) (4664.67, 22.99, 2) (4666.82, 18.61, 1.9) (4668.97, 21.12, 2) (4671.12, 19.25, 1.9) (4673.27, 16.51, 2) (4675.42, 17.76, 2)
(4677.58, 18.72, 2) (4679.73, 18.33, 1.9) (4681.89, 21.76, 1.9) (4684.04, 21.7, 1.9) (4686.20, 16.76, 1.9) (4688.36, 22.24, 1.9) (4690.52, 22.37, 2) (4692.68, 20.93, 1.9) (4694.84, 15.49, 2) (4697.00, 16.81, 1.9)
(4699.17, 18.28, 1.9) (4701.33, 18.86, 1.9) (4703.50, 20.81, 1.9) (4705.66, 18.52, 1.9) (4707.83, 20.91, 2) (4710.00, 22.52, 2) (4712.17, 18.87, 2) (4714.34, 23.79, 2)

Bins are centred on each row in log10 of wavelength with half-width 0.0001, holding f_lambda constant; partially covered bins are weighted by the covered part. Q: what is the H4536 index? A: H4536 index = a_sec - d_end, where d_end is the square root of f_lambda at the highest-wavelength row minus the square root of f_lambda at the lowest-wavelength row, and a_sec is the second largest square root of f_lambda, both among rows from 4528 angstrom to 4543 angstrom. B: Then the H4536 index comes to 4.6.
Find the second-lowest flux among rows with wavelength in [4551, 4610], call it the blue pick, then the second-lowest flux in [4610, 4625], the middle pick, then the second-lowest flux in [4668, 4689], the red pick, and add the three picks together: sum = 54.8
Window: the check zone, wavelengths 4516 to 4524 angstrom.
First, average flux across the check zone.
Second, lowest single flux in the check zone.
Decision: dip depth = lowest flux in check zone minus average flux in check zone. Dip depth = -3.1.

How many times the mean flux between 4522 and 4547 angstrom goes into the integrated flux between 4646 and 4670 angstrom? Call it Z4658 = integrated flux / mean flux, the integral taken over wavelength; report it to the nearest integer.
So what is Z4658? 23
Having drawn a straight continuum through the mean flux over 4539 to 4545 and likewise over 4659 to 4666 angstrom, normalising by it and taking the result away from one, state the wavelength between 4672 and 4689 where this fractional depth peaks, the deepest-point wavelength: 4673.27 angstrom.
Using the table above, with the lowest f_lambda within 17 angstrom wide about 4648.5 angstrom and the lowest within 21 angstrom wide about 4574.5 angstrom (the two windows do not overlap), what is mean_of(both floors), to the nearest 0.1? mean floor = 16.1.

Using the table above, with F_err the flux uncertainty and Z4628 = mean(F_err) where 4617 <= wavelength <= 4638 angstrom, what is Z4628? 2.00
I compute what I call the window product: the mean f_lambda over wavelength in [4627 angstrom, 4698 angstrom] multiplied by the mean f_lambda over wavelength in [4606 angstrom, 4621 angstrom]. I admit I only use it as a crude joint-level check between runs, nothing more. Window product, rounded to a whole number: 388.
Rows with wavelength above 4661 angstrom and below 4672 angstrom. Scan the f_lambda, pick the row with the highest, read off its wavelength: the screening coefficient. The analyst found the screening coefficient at 4664.67 angstrom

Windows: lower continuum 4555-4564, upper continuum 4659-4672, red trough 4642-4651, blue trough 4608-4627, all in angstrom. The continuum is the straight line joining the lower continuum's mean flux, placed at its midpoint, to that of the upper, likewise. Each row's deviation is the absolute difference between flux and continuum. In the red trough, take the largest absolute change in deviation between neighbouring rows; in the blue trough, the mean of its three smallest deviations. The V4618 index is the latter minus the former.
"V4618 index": -1.4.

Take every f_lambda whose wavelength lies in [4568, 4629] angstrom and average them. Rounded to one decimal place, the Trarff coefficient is 20.8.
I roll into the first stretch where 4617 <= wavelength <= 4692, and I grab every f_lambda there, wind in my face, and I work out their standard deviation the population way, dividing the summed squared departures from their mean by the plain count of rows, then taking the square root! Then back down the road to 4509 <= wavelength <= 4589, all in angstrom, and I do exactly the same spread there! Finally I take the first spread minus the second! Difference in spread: -0.33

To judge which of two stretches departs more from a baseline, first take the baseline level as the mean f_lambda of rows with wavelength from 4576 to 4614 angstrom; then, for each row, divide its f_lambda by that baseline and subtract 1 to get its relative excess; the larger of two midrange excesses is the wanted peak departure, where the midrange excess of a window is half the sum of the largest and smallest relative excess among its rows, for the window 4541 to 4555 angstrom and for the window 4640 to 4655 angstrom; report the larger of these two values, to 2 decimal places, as -0.09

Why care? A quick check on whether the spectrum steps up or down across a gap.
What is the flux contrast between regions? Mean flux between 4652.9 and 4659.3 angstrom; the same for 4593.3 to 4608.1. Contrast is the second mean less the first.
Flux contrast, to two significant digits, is 2.5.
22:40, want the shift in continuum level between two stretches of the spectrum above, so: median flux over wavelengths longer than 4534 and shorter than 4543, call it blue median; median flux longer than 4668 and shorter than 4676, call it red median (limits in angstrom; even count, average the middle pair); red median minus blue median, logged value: -1.5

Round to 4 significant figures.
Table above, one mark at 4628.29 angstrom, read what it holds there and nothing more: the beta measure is 20.05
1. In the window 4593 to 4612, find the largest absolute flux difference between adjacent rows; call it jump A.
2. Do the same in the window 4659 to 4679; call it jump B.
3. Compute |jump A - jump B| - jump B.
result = -3.8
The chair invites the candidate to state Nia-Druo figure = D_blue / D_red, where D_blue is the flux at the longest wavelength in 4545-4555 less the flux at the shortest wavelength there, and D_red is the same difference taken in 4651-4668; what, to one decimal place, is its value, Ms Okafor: 1.5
